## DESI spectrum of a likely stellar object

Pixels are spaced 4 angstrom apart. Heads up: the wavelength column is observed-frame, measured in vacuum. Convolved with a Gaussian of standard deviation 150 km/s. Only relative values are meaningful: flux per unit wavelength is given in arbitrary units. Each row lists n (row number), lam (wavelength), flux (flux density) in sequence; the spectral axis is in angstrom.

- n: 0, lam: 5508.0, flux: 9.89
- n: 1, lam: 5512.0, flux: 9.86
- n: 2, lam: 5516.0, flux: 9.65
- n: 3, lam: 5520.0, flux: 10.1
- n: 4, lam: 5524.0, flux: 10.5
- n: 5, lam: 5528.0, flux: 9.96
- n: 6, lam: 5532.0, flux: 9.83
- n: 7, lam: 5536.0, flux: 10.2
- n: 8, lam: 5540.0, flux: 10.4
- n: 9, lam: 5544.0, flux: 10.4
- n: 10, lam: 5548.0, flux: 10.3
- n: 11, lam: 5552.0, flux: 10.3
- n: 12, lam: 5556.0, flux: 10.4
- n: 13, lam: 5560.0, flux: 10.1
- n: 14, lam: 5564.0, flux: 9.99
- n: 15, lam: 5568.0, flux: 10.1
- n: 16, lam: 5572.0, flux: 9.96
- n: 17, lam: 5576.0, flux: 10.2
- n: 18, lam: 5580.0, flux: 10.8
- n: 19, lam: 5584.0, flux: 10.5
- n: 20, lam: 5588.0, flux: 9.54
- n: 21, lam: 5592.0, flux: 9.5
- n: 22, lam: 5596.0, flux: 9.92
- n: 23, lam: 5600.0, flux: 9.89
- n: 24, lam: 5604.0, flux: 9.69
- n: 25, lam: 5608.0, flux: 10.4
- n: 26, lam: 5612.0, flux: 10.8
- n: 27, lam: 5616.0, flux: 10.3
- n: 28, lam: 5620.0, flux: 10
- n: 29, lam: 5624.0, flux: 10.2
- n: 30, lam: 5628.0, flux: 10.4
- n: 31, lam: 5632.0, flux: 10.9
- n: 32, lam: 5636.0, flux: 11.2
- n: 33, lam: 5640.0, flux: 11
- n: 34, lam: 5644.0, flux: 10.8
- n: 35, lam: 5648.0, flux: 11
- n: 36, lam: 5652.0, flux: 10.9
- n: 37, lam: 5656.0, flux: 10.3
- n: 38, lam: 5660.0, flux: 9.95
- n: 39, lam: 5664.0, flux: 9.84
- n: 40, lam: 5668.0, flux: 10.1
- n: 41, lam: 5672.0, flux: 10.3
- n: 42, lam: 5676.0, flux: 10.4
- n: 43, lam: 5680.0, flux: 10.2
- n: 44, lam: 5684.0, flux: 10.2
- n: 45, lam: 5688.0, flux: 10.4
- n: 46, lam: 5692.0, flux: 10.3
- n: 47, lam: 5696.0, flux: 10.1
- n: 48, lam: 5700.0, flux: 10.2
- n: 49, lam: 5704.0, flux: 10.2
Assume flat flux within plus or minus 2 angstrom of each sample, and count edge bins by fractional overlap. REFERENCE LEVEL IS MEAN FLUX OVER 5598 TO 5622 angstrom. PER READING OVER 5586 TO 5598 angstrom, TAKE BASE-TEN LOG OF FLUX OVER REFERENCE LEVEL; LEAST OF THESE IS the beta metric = -0.030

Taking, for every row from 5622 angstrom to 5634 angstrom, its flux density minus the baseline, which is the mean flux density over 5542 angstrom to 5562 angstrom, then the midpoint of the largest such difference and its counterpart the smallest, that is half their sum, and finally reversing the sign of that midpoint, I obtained -0.25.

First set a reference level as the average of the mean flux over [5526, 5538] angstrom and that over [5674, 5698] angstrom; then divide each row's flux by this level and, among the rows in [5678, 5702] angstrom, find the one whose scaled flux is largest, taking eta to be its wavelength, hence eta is 5688.0 angstrom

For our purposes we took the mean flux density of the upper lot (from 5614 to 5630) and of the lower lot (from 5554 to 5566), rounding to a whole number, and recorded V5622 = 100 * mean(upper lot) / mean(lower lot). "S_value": 101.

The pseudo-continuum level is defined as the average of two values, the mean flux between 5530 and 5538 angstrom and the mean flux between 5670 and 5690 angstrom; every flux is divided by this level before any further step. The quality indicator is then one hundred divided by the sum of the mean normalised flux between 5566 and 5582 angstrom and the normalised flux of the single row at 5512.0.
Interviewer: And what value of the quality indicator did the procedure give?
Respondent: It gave 50.5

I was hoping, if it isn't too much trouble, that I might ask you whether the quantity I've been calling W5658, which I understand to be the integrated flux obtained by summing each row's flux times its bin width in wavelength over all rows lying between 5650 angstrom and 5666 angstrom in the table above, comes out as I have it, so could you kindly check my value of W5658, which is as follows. 164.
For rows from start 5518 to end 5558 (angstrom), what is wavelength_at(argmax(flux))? 5524.0 angstrom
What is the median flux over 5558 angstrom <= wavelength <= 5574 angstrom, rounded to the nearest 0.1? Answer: 10.0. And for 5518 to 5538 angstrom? 10.1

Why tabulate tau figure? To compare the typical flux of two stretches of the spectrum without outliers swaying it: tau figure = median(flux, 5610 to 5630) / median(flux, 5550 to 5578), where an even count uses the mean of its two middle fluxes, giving 1.02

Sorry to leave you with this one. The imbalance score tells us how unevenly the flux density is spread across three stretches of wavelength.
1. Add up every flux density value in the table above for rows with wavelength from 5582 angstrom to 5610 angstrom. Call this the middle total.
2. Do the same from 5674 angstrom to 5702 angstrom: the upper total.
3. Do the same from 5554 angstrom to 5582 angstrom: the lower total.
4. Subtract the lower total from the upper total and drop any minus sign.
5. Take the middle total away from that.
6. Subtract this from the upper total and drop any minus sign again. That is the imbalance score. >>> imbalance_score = 141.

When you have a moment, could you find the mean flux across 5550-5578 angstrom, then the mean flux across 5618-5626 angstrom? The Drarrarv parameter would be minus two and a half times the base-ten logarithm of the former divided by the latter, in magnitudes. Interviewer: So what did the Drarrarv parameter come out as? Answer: -0.01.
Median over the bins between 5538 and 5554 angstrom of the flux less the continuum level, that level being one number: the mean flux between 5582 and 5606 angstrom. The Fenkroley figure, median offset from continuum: 0.51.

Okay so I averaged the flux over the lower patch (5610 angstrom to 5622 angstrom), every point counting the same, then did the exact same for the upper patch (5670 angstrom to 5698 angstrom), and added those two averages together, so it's 20.6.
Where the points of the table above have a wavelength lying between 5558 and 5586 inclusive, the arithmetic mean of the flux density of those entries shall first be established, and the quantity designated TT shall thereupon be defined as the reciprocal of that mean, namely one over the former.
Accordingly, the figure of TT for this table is 0.0977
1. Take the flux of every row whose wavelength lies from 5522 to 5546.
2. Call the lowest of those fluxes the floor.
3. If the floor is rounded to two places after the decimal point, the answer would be 9.83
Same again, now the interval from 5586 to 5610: 9.50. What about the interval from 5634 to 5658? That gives 10.30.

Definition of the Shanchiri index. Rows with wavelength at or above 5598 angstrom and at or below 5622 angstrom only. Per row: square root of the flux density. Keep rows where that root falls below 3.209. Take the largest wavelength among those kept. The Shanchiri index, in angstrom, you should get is 5620.0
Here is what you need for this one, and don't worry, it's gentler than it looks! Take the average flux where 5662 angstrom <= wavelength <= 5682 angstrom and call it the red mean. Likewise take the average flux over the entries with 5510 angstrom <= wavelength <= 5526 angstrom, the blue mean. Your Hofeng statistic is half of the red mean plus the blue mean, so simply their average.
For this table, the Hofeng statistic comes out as 10.1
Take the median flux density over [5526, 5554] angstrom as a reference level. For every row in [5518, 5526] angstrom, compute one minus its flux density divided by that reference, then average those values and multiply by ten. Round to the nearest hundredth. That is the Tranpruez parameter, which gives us 0.00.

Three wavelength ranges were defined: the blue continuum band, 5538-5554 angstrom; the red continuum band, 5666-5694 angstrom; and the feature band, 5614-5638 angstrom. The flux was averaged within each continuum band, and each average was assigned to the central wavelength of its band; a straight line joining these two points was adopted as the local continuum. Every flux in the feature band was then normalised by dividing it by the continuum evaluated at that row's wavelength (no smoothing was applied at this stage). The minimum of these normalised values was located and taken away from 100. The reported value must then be 99.03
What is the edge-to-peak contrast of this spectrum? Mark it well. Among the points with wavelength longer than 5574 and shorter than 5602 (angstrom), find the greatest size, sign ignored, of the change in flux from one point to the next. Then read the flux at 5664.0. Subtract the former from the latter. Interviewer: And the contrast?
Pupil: 8.9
